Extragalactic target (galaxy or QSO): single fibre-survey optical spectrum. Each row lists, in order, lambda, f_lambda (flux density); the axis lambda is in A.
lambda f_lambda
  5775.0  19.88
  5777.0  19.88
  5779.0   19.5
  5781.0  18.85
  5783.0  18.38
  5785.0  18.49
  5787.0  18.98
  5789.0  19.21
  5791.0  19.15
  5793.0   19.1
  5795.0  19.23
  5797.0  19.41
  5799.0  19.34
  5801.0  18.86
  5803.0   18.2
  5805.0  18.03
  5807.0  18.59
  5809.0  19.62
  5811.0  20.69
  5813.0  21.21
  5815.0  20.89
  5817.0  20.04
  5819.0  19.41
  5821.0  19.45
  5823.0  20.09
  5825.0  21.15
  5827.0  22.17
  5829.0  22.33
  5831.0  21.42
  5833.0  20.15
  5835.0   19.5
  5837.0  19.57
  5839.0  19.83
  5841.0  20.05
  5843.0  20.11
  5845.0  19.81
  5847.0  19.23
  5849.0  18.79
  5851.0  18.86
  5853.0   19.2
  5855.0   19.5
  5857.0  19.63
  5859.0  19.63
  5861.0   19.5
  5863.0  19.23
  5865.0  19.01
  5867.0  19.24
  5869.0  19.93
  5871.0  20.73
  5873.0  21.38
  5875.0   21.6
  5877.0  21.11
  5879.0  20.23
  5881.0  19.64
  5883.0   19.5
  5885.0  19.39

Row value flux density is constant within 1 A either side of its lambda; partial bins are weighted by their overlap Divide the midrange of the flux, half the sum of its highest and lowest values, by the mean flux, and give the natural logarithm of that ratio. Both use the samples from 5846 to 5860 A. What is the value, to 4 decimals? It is -0.0027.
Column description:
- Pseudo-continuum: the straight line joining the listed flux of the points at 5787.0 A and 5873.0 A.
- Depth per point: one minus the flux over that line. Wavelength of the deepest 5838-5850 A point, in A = 5849.0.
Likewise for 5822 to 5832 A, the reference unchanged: 5823.0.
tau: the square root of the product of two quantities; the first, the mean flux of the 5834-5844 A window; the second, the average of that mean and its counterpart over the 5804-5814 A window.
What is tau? 19.77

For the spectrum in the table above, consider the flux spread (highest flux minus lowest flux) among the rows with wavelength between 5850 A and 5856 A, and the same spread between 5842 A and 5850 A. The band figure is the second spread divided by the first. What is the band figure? 2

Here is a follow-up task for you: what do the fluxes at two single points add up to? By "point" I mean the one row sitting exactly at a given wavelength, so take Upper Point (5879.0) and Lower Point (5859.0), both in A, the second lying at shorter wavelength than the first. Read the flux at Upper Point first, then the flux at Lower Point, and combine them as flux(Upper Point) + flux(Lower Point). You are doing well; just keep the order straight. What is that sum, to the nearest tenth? 39.9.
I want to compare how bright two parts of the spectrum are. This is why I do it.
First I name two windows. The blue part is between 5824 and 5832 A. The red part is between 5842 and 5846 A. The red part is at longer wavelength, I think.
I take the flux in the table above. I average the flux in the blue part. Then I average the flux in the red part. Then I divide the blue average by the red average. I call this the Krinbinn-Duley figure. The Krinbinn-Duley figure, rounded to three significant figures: 1.09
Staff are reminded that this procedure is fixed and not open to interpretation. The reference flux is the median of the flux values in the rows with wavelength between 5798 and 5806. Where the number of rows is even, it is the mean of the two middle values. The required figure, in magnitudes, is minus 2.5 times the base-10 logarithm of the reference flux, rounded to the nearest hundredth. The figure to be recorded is -3.17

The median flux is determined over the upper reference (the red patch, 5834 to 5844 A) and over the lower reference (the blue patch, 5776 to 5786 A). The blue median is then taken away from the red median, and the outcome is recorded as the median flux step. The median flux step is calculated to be 1.0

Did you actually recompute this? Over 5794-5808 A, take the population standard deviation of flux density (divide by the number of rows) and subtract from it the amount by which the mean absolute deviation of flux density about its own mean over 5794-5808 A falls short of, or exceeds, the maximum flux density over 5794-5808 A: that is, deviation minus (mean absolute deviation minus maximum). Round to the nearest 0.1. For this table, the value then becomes 19.5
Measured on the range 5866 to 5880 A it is 21.7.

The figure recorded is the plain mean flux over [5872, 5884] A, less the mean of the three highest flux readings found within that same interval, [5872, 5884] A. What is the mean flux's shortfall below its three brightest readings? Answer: -0.79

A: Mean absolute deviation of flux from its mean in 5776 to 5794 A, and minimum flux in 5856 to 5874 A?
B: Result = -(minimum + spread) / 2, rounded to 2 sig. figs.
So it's -9.7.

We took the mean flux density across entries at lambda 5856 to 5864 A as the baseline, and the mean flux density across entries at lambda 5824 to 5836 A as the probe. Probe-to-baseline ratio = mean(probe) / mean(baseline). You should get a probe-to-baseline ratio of 1.08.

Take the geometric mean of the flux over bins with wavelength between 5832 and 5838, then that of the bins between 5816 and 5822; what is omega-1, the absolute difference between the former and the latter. 0.11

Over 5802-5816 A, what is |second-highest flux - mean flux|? 1.3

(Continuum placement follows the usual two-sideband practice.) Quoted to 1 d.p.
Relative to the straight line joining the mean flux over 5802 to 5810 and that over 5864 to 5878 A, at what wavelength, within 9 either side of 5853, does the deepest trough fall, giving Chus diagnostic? 5849.0 A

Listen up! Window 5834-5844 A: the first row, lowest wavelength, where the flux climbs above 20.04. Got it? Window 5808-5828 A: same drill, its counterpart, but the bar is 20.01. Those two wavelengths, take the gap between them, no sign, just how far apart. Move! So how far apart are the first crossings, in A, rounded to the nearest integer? 30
